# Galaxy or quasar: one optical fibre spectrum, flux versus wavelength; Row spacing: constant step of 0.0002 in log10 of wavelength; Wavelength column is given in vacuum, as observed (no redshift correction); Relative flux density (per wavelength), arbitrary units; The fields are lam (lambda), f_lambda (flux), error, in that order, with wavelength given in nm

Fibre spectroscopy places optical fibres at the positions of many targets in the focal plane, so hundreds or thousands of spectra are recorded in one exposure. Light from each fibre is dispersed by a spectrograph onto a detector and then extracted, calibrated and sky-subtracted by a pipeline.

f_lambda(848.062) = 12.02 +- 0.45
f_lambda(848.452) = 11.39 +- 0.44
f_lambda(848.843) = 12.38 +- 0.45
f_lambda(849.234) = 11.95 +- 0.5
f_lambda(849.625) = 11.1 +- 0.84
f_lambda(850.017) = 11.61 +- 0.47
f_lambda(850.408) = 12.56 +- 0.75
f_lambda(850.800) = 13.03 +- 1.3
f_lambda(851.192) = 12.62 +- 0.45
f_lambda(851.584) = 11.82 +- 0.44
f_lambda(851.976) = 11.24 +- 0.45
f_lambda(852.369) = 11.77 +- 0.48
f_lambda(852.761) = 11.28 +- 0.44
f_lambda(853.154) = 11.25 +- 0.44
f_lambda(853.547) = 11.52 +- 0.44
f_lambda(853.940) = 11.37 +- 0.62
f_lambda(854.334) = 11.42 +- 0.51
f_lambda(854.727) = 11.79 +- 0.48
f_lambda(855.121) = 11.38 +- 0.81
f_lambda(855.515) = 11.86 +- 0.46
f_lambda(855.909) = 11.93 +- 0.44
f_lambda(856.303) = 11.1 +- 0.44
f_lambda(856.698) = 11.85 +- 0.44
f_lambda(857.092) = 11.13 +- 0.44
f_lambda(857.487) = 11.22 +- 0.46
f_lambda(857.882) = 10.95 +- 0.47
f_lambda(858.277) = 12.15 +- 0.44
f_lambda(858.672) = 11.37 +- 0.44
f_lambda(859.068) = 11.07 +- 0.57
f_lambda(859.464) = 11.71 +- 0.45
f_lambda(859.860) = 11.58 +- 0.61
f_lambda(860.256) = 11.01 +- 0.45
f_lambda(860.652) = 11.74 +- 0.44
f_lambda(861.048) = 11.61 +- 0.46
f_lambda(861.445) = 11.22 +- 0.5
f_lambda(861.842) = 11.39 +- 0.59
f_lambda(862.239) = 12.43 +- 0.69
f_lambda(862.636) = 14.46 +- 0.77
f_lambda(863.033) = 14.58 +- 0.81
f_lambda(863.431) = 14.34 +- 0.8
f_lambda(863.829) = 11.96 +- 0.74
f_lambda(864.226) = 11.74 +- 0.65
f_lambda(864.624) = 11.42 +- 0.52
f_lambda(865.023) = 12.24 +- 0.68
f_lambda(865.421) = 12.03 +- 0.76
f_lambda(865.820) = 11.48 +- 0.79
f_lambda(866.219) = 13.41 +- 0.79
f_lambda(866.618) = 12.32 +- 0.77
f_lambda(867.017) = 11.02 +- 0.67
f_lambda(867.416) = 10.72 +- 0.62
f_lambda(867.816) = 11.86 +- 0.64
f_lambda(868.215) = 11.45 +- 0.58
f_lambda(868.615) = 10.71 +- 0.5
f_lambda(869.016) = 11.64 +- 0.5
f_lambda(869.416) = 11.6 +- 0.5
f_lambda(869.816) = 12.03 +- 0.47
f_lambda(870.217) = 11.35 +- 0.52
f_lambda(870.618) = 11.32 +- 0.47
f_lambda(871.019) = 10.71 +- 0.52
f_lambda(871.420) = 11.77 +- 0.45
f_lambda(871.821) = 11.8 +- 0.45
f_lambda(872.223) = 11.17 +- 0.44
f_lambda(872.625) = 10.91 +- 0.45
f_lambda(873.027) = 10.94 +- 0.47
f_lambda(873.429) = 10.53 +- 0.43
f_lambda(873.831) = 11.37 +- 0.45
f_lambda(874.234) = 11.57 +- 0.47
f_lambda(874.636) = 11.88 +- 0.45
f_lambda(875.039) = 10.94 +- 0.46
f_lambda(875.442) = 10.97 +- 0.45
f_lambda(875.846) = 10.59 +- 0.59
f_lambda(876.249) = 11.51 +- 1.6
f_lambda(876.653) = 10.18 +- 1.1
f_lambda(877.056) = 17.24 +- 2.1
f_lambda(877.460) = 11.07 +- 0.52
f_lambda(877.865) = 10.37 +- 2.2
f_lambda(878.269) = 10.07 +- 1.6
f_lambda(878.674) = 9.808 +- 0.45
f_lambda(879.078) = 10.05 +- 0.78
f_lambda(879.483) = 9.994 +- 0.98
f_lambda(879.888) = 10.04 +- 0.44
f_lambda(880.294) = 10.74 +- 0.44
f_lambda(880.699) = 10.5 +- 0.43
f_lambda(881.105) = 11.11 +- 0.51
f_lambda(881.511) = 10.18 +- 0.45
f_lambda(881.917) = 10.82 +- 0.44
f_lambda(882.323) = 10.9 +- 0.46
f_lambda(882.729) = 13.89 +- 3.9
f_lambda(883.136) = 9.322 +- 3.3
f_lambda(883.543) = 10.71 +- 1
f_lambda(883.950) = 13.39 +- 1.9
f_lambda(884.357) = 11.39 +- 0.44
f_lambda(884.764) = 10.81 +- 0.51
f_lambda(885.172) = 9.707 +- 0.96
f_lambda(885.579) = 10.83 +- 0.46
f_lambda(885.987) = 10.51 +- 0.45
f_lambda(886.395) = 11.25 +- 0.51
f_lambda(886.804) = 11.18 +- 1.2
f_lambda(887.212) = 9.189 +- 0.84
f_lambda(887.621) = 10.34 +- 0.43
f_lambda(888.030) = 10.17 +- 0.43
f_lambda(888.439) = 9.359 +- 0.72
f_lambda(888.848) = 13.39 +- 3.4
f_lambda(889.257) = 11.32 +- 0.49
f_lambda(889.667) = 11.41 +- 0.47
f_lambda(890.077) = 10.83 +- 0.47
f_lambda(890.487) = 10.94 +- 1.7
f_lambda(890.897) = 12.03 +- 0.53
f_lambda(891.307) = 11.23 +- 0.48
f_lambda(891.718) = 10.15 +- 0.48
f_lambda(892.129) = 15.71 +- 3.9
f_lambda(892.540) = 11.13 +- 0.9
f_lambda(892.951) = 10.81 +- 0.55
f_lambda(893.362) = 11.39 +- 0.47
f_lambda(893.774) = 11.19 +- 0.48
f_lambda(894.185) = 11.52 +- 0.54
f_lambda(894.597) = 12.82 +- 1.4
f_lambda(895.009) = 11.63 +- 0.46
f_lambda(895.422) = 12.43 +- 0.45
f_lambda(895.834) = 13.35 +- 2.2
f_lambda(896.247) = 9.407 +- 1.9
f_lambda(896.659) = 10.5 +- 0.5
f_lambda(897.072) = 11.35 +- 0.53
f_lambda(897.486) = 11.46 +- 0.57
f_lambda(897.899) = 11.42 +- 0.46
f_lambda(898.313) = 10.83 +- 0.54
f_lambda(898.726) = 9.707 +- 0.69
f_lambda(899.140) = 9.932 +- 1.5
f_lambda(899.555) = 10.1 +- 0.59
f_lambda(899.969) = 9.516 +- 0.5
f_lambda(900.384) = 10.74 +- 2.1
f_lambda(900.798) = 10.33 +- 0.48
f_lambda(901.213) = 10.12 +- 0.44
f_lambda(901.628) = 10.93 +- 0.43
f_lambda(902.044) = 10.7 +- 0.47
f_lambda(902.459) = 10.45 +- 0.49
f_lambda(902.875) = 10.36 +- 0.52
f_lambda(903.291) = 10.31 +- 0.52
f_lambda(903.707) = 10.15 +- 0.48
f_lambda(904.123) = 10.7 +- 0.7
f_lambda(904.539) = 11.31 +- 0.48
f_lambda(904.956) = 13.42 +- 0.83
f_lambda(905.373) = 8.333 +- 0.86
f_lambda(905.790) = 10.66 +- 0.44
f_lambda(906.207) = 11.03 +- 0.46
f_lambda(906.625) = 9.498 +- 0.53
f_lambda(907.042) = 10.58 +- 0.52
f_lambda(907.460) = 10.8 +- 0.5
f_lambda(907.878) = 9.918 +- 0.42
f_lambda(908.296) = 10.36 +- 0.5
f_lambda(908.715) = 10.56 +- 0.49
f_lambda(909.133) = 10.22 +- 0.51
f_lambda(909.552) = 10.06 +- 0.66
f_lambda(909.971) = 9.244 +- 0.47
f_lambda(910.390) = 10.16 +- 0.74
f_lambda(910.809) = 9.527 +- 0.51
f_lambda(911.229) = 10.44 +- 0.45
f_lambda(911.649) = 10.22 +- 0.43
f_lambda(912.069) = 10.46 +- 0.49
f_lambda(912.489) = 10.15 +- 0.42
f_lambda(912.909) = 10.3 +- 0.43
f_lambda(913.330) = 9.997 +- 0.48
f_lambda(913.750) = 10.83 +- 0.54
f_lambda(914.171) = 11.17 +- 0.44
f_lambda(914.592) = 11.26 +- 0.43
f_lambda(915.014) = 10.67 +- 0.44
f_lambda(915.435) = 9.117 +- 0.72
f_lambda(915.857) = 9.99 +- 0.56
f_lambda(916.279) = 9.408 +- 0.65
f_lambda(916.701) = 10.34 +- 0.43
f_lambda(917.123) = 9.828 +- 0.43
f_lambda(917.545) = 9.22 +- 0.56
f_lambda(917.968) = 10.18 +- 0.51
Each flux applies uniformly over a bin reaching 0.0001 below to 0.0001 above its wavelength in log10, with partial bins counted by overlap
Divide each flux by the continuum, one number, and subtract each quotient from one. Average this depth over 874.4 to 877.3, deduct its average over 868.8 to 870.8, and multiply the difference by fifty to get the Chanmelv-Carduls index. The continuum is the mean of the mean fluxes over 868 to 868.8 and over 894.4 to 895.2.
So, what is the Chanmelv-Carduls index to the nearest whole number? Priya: -1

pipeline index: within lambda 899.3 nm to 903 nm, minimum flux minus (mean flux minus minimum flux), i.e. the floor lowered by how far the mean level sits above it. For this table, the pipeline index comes 8.7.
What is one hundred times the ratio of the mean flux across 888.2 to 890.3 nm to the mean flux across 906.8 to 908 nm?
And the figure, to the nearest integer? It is 108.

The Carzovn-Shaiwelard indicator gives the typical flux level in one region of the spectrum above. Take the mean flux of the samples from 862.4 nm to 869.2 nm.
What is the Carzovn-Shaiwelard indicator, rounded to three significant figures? 12.2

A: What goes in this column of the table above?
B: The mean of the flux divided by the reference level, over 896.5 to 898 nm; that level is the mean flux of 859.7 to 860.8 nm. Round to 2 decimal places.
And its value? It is 0.98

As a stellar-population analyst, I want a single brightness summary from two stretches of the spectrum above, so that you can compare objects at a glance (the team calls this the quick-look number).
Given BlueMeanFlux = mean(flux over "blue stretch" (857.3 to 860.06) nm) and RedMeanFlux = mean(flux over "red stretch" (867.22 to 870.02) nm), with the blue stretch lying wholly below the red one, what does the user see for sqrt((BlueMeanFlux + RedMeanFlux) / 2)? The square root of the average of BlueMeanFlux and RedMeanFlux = 3.38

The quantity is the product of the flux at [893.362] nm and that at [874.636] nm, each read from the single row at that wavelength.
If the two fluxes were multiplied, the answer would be 135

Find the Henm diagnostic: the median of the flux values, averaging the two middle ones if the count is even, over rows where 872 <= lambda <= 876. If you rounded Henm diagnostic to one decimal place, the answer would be 11.0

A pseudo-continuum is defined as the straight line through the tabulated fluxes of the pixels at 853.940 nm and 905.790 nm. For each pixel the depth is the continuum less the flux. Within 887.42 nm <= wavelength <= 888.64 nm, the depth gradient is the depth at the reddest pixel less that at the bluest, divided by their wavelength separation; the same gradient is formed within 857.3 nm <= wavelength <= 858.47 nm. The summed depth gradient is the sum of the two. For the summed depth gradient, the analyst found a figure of -0.01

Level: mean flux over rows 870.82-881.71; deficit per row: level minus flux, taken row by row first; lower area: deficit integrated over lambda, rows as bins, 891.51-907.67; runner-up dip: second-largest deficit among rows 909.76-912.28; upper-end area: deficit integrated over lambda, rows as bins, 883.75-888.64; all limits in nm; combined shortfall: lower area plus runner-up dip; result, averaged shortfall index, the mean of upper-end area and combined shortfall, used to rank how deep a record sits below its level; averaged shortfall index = 2.4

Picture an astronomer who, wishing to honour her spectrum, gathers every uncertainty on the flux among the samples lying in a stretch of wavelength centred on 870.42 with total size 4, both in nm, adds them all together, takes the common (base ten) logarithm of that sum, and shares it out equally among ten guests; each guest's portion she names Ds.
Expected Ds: 0.068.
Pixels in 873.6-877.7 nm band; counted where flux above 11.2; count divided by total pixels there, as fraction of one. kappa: 0.50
